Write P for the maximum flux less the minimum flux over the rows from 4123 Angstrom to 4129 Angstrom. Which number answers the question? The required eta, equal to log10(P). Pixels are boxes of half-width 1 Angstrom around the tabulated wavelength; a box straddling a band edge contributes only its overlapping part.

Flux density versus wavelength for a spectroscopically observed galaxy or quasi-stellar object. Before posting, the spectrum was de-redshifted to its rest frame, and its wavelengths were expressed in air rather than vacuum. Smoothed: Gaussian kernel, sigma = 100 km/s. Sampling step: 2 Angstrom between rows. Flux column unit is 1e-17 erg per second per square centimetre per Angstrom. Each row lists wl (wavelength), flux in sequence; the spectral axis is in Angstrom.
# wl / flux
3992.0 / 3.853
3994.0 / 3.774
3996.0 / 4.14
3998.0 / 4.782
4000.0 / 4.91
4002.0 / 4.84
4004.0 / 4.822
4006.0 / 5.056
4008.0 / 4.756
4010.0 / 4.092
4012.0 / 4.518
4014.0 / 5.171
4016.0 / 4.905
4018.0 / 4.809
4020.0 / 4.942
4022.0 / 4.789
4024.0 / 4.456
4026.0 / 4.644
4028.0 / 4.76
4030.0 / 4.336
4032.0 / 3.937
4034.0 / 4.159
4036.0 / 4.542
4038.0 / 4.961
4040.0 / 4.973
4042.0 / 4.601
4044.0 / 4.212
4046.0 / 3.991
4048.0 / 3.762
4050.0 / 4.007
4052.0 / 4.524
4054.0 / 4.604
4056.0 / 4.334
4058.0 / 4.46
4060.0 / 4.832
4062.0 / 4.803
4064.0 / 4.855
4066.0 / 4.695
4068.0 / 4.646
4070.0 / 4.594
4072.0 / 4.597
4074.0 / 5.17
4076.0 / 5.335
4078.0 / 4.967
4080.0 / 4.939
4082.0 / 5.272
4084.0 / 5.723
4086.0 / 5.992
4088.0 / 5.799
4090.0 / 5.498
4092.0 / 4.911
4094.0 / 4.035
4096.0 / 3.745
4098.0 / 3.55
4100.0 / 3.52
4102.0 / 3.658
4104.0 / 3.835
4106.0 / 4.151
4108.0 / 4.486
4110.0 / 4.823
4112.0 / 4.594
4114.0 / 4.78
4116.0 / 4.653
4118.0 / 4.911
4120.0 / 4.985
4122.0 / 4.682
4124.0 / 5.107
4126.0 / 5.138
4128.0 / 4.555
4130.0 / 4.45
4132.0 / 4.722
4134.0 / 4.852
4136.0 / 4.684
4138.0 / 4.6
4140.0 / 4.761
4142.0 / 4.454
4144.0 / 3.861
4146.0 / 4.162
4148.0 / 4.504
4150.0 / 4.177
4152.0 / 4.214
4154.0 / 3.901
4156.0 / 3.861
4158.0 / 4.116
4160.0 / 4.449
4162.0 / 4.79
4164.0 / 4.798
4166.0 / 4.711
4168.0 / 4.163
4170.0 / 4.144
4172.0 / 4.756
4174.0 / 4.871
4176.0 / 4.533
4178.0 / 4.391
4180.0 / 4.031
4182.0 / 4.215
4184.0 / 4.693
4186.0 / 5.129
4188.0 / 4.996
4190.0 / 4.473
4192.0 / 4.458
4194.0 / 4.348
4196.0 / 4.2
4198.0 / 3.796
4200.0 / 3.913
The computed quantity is -0.23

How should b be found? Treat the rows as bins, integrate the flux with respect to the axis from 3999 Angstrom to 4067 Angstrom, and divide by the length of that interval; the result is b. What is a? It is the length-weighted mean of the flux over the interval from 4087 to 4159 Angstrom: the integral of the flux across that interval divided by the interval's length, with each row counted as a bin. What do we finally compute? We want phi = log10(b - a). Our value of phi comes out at -0.9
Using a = 4.46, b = 4.59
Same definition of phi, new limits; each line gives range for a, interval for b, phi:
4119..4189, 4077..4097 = -0.3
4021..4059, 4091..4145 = -1.4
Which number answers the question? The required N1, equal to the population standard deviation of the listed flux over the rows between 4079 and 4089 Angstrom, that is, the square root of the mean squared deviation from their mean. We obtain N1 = 0.38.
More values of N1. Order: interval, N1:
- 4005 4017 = 0.36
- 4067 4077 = 0.32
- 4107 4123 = 0.16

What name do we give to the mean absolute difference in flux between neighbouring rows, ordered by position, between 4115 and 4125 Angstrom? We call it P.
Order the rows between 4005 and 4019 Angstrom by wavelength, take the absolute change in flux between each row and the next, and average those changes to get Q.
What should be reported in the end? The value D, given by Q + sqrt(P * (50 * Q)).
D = 2.71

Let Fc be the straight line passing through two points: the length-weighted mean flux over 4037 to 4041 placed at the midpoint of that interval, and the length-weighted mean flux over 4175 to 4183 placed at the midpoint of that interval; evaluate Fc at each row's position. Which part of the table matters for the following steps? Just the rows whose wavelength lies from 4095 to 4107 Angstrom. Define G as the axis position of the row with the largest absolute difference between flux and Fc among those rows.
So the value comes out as 4100.0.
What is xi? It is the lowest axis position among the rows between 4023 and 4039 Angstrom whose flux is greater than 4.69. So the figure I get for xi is 4028.0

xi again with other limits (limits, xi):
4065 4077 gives 4066.0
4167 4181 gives 4172.0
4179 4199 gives 4184.0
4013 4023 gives 4014.0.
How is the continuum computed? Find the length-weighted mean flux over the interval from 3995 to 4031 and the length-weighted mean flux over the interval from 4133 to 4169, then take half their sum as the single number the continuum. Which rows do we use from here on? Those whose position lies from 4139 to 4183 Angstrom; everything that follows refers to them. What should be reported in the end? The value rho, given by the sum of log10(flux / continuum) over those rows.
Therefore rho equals -0.4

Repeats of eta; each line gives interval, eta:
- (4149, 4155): -0.50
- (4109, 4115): -0.64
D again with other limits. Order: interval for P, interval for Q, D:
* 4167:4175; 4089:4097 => 3.28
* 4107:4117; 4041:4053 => 2.20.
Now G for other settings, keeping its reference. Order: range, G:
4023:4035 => 4032.0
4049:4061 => 4050.0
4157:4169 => 4164.0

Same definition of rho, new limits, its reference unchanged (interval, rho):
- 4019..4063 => -0.2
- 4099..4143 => 0.0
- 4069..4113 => 0.2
